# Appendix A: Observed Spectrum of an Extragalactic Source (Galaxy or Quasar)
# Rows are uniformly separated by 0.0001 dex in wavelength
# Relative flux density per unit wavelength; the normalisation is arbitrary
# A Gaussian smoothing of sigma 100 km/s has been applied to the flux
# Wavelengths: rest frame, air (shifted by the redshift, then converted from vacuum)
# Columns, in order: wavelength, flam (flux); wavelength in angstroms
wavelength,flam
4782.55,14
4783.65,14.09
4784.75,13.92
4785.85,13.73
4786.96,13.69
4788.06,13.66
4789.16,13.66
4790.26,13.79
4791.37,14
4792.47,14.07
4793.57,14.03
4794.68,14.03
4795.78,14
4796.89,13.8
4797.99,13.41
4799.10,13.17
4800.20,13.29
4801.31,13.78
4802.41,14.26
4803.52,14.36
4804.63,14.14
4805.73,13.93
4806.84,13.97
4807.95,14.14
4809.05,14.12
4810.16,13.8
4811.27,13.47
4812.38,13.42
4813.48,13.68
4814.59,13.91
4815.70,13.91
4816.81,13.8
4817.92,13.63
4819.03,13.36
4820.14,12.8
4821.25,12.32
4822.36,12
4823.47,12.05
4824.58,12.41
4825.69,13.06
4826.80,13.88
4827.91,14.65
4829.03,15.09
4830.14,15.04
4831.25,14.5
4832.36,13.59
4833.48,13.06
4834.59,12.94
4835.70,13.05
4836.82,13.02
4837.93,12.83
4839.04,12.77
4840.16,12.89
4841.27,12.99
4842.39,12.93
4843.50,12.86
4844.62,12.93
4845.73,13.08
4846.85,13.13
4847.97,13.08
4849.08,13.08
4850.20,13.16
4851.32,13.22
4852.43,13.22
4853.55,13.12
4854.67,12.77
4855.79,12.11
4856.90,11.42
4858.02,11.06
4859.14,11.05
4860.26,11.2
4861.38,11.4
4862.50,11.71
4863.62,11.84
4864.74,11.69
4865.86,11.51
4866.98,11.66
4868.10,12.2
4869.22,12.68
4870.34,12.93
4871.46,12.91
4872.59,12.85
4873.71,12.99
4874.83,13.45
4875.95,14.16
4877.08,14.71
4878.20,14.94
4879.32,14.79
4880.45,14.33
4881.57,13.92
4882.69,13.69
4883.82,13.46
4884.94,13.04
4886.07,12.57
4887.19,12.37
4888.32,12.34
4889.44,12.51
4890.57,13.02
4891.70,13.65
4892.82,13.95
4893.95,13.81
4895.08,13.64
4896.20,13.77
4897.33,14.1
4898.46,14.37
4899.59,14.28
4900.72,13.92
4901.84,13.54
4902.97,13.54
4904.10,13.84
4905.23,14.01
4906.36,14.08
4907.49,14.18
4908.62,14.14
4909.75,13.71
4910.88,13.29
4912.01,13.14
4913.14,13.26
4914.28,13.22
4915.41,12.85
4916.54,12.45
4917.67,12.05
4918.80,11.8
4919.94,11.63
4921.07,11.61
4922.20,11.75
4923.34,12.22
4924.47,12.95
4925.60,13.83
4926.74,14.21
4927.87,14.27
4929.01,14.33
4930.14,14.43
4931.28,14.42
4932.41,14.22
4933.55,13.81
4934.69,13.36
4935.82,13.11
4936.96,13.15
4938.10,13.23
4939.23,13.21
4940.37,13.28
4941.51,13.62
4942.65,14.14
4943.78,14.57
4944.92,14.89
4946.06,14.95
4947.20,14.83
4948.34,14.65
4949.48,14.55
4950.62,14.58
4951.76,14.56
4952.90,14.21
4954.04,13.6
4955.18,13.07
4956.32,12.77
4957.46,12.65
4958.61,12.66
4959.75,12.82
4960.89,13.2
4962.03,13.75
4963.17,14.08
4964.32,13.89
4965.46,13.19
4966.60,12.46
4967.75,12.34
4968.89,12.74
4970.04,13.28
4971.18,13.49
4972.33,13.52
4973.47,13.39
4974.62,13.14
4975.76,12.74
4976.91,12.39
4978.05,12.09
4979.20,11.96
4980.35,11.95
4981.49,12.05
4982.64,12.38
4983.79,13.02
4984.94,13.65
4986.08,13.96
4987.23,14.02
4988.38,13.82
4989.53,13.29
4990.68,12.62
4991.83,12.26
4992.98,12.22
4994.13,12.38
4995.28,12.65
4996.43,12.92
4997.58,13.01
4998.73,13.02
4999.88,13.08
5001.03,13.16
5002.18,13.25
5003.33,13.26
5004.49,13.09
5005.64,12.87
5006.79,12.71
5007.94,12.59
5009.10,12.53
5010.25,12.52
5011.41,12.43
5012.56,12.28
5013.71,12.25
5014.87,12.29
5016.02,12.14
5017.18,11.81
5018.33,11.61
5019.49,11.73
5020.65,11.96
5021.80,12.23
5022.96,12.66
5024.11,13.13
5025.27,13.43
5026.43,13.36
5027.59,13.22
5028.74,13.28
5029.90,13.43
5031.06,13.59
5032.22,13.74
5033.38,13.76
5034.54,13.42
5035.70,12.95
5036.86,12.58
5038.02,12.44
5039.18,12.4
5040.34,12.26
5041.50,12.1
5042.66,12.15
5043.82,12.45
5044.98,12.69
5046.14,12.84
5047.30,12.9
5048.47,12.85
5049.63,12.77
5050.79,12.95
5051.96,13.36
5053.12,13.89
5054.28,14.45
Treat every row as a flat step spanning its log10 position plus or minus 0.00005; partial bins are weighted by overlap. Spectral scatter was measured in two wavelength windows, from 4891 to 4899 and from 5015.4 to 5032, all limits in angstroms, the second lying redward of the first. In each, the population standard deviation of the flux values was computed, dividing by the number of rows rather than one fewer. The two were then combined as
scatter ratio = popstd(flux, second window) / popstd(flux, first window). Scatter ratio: 2.9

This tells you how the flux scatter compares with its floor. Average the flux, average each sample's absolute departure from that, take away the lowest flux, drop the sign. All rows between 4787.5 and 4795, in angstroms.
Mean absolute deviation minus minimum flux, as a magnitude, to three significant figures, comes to 13.5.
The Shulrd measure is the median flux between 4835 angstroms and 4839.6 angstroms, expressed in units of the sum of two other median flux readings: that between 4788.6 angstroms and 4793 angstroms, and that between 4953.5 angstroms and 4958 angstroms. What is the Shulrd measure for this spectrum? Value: 0.482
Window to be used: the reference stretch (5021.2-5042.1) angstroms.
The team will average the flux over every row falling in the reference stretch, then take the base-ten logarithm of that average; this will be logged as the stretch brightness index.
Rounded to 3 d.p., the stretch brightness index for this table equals 1.114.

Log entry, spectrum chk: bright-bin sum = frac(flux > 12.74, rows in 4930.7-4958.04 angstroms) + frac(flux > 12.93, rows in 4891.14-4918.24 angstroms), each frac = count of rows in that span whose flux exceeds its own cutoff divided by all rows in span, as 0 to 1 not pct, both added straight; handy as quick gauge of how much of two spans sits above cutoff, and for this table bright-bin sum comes 1.83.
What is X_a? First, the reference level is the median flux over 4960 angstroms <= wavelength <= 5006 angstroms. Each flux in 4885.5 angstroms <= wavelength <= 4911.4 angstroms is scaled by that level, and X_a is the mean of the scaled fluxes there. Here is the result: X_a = 1.04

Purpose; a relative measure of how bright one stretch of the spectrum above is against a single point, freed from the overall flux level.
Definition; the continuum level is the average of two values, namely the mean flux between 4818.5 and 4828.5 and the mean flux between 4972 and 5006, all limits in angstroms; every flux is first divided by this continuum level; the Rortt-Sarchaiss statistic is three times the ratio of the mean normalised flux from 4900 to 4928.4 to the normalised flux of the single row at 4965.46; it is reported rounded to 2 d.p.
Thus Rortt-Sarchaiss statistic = 3.00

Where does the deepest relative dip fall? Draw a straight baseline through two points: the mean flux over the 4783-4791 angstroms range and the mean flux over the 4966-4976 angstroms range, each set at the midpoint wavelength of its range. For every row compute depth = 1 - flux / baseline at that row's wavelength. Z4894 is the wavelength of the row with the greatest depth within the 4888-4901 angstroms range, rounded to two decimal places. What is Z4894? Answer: 4888.32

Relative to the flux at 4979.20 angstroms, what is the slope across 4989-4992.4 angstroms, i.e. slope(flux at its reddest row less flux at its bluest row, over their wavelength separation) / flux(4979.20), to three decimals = -0.037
